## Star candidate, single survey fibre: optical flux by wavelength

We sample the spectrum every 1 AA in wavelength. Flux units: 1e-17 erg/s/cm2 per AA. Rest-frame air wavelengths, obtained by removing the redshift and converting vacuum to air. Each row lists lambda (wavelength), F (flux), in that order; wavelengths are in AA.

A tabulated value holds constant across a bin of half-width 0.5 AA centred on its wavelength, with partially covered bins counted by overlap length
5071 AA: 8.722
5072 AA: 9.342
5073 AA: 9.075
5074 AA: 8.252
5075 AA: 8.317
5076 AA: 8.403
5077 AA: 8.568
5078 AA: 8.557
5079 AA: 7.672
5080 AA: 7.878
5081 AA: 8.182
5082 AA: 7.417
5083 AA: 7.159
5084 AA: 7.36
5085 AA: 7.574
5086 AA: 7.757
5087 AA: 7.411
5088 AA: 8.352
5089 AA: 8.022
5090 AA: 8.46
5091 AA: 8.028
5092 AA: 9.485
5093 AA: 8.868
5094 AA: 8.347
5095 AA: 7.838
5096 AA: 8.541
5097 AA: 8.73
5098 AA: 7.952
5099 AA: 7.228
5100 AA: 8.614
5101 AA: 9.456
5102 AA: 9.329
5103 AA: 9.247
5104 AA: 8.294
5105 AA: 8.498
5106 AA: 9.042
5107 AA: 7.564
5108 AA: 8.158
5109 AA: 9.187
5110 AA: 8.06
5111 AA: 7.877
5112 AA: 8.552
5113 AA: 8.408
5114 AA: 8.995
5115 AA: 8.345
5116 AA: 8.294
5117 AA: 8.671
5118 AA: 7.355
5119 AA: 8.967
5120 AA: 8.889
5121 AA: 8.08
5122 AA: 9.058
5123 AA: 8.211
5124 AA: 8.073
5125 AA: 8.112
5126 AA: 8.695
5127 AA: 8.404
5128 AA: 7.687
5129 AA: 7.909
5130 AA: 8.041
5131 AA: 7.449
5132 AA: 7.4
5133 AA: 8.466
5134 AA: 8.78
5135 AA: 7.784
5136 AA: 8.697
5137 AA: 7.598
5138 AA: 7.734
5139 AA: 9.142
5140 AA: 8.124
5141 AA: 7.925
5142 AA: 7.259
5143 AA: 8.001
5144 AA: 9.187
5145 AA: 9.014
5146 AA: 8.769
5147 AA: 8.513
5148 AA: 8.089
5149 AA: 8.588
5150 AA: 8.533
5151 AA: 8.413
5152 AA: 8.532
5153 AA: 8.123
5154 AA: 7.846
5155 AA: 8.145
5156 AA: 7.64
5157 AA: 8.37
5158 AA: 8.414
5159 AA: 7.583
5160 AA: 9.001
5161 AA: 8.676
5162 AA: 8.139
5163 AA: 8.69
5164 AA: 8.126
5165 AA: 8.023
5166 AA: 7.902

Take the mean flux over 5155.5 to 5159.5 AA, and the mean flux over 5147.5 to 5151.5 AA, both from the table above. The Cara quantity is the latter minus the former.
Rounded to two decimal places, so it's 0.40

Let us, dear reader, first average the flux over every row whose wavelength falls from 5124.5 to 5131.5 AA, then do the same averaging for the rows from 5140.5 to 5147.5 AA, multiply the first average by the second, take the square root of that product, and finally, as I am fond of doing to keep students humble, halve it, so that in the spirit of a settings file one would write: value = 4.11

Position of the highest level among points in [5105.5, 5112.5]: 5109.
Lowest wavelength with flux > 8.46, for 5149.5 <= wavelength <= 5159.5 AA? 5150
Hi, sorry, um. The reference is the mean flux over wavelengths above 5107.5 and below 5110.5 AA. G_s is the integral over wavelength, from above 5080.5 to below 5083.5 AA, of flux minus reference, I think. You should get -2.6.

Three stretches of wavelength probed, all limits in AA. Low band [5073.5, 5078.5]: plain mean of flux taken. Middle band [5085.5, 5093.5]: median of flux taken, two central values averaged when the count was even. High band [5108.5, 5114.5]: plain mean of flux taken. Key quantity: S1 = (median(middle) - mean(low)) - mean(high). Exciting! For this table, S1 -8.74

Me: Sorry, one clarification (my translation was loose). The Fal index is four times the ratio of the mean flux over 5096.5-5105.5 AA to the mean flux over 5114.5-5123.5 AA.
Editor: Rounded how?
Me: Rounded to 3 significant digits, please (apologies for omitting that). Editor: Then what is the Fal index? 4.08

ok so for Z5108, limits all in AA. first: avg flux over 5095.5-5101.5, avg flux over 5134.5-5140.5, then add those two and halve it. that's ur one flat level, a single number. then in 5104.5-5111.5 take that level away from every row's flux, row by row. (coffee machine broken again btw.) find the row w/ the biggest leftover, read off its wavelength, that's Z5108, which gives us 5109 AA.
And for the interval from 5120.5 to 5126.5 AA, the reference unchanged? 5122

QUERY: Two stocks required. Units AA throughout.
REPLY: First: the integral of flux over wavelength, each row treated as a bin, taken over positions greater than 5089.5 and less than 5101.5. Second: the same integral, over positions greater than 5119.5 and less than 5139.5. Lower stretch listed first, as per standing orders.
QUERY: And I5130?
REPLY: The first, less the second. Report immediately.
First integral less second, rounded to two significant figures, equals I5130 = -63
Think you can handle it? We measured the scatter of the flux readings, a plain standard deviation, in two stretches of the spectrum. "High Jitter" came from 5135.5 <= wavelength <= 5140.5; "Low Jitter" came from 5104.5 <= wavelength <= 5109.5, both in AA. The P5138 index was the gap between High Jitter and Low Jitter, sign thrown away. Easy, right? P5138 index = 0.01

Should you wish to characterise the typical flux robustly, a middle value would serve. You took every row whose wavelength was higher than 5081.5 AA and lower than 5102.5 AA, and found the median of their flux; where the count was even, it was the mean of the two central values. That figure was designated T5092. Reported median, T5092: 8.03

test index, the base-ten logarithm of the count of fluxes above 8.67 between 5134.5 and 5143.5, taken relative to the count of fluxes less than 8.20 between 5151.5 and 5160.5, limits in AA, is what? -0.40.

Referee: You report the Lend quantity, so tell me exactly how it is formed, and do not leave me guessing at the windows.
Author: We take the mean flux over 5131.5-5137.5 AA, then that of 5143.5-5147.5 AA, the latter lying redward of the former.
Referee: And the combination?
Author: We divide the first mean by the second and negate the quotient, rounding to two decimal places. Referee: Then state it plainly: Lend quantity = -0.92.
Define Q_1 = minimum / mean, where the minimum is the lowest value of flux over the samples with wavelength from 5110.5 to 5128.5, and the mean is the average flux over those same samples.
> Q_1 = 0.88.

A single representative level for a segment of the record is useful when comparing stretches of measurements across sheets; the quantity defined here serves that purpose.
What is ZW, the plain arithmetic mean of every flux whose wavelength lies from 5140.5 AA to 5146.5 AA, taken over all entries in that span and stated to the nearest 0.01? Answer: 8.36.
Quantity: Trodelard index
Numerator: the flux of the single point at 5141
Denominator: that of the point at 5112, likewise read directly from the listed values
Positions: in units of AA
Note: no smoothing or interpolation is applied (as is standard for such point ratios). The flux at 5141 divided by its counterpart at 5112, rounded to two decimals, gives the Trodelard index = 0.93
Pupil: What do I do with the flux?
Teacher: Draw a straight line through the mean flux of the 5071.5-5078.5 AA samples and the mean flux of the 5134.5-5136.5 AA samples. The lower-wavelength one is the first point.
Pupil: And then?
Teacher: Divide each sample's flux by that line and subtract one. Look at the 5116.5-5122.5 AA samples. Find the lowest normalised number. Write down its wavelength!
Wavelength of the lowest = 5118 AA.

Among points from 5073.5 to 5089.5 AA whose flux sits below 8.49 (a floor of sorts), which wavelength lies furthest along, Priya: 5089 AA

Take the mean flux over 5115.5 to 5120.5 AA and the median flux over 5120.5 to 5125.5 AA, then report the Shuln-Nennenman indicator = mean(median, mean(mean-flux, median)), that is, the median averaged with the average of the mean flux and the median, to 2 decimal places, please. 8.19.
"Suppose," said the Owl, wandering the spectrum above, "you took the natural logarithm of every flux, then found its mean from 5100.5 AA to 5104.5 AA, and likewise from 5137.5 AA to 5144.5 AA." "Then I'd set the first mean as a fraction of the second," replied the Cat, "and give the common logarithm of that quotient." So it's 0.021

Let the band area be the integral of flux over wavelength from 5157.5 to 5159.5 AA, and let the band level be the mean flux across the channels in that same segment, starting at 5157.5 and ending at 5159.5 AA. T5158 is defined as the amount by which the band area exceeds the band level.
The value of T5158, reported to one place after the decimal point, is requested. 8.0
